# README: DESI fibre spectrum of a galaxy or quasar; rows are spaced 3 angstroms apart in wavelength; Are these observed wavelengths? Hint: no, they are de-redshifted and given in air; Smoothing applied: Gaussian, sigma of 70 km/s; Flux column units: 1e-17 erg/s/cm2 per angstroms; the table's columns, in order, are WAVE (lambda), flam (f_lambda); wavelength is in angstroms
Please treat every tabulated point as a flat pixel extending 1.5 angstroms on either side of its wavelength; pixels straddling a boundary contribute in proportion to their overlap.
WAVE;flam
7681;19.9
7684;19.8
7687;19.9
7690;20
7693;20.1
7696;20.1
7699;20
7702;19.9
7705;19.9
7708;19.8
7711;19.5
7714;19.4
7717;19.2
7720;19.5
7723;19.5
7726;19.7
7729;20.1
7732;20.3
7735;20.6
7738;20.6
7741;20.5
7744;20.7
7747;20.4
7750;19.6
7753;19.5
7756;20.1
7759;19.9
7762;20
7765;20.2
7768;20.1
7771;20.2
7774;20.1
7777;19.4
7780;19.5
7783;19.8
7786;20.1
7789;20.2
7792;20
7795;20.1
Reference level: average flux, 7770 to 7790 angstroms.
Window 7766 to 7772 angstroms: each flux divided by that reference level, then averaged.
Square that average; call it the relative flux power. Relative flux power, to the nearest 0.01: 1.03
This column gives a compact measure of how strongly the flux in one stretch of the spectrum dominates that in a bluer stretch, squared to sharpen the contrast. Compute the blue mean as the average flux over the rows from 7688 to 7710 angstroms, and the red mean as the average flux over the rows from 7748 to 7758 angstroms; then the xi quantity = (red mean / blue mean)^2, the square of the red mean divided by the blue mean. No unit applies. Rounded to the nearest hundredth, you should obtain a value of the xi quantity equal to 0.98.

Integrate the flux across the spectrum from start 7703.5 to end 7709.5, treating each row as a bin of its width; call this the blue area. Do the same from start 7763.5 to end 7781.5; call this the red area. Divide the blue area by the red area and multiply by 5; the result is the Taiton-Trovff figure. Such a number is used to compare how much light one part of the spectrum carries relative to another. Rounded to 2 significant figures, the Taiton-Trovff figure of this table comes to 1.7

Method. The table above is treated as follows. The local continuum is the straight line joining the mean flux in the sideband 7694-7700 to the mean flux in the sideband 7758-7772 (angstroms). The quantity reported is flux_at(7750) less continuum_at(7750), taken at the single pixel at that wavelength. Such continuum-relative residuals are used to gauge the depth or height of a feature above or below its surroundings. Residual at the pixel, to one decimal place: -0.5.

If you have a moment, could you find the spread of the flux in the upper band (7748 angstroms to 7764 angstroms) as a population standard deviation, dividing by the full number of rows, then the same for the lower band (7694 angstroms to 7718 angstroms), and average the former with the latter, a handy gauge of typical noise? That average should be 0.27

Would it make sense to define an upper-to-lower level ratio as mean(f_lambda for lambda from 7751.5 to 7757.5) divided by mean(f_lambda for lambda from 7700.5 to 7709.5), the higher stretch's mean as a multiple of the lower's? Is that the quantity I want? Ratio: 1.00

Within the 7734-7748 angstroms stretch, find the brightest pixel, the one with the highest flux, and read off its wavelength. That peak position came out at 7744 angstroms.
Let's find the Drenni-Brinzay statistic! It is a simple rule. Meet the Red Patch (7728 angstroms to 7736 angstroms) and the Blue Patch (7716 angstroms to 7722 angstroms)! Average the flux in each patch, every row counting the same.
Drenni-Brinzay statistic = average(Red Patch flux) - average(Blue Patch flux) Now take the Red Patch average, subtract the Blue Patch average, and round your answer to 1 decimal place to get 1.0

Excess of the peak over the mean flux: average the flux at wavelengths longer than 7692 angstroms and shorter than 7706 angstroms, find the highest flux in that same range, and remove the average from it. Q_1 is 0.10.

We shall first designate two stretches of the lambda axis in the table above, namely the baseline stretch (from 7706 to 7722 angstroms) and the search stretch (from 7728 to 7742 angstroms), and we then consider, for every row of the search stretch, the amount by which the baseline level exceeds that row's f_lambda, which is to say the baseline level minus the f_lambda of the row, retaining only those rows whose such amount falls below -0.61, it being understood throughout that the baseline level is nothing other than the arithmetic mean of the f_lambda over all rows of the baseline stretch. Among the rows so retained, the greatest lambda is 7741 angstroms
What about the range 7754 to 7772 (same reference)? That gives 7771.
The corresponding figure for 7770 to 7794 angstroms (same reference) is 7789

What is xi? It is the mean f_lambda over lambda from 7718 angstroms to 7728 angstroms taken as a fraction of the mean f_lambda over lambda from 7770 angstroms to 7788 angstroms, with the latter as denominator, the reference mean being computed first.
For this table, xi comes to 0.99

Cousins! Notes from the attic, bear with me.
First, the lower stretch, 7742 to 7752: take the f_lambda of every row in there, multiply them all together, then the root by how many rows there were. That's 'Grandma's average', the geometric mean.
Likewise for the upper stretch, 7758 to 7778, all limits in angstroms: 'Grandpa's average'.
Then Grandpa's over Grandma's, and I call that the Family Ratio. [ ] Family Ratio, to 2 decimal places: 0.99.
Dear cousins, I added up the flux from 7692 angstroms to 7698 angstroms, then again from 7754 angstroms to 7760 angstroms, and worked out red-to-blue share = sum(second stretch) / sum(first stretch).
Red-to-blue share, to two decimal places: 1.00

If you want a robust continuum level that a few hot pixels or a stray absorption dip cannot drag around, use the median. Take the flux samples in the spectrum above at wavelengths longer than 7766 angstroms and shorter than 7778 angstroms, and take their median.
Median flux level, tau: 20.1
